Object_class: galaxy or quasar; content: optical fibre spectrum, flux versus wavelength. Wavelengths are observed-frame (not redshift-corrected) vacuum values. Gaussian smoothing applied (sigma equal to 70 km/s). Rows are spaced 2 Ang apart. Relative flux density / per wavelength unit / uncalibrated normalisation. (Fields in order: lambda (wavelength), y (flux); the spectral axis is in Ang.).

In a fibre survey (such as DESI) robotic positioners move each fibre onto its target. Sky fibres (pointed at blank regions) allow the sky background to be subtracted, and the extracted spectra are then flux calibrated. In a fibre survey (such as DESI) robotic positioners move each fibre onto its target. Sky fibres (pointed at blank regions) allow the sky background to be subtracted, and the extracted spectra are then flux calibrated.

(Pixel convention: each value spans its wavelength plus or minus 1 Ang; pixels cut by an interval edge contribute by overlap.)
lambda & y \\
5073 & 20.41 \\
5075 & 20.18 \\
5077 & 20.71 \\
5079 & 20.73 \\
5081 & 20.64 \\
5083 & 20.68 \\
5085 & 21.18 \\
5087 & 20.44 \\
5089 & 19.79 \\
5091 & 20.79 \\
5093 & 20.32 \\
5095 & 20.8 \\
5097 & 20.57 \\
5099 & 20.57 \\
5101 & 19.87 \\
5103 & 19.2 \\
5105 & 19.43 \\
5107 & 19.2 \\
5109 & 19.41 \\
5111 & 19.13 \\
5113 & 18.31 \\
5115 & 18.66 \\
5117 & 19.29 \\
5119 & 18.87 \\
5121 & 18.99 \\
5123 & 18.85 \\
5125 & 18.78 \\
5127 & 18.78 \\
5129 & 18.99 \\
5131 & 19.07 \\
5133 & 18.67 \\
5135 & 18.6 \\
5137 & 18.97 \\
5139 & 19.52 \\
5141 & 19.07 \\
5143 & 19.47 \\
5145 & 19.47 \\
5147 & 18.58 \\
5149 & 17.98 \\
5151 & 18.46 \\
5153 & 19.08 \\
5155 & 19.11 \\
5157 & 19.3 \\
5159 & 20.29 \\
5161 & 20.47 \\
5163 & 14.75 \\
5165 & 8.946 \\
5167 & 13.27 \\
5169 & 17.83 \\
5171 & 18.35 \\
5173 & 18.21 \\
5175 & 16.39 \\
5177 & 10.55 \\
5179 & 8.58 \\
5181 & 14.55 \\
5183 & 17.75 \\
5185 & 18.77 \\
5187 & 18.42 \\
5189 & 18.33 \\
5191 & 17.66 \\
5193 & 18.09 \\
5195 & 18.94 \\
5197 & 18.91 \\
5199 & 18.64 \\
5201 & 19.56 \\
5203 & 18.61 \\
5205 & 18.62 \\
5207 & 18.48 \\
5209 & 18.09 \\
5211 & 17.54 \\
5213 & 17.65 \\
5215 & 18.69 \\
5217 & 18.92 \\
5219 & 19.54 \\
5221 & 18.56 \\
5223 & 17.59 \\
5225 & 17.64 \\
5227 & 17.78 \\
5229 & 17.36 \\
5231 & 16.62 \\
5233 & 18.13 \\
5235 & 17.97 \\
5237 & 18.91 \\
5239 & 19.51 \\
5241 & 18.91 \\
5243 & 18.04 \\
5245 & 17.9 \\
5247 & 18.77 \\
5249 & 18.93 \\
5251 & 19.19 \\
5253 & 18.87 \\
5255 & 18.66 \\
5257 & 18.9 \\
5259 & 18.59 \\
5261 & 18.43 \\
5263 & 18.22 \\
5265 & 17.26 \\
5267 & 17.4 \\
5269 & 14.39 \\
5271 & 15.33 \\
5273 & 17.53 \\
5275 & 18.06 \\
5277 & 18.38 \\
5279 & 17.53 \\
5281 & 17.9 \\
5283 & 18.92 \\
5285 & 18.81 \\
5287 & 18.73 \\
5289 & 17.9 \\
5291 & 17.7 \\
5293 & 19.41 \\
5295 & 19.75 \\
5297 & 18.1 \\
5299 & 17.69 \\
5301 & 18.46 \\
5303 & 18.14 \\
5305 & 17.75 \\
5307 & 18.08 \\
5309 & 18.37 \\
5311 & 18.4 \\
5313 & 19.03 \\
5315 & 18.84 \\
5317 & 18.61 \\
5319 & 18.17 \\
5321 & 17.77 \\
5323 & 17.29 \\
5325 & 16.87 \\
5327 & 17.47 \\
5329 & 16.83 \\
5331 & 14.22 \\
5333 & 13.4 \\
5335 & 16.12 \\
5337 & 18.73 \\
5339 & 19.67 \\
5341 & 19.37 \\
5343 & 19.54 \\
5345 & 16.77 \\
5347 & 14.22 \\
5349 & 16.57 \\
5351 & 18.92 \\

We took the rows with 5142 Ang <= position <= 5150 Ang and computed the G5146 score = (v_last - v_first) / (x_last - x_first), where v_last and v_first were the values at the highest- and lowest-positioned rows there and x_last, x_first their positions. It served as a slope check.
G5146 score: -0.25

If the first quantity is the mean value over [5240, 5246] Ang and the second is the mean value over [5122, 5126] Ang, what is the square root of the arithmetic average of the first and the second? 4.31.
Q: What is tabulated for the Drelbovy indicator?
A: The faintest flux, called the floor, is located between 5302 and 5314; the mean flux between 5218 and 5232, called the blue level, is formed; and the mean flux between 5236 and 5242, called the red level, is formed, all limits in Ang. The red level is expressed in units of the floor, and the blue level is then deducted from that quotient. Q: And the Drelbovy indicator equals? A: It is -16.8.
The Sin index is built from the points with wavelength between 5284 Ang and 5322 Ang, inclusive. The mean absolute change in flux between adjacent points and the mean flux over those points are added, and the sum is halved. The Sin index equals 9.46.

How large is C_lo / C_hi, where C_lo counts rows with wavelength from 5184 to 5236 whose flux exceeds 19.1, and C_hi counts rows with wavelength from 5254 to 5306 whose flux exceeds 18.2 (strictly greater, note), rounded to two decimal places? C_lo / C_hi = 0.17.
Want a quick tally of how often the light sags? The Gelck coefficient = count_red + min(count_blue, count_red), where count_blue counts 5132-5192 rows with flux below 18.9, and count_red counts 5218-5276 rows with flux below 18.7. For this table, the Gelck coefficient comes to 40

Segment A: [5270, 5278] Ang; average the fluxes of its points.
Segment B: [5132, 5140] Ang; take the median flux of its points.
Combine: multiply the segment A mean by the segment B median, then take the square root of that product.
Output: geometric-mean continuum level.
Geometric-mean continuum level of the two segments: 18.1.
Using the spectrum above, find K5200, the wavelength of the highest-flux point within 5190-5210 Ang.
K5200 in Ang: 5201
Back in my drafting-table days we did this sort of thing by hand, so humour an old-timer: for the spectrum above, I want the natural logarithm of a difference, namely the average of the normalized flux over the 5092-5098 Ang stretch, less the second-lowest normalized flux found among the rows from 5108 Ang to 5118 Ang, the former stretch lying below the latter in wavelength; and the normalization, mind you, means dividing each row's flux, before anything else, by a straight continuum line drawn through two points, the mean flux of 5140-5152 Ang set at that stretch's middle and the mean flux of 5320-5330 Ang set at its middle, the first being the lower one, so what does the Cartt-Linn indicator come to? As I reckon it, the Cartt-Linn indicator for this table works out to -2.4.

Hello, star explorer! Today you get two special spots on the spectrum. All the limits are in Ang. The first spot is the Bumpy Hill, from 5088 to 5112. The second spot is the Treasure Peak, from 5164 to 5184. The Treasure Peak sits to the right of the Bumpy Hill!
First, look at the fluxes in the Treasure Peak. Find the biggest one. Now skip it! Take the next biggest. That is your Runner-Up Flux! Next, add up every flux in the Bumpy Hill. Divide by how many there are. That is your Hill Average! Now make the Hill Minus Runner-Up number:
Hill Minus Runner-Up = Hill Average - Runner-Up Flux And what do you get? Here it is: 1.7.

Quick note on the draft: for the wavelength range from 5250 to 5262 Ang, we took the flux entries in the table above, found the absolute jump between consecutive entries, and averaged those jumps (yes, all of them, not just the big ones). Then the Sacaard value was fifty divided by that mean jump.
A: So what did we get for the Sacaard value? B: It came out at 202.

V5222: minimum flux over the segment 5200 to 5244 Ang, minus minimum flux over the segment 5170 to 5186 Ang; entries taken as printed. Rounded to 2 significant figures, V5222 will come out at 8.0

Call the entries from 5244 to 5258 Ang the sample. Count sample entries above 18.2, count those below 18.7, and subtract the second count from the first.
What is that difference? 4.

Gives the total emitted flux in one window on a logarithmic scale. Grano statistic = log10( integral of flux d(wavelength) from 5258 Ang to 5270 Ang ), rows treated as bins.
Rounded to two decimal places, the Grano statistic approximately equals 2.32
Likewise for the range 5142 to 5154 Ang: 2.35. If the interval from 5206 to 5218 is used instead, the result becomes 2.34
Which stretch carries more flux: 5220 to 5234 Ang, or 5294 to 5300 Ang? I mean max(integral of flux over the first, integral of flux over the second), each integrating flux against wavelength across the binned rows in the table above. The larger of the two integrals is 247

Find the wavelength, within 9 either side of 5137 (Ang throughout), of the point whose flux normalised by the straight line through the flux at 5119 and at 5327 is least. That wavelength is 5135 Ang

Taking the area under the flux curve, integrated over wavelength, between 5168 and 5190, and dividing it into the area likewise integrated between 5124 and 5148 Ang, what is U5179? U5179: 1.3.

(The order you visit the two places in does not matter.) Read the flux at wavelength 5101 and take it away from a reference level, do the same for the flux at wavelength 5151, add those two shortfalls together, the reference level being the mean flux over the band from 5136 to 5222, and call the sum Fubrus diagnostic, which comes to -2.9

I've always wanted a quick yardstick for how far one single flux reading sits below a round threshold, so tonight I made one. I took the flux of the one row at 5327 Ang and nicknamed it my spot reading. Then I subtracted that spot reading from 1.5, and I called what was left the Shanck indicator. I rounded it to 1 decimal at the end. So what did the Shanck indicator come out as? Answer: -16.0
